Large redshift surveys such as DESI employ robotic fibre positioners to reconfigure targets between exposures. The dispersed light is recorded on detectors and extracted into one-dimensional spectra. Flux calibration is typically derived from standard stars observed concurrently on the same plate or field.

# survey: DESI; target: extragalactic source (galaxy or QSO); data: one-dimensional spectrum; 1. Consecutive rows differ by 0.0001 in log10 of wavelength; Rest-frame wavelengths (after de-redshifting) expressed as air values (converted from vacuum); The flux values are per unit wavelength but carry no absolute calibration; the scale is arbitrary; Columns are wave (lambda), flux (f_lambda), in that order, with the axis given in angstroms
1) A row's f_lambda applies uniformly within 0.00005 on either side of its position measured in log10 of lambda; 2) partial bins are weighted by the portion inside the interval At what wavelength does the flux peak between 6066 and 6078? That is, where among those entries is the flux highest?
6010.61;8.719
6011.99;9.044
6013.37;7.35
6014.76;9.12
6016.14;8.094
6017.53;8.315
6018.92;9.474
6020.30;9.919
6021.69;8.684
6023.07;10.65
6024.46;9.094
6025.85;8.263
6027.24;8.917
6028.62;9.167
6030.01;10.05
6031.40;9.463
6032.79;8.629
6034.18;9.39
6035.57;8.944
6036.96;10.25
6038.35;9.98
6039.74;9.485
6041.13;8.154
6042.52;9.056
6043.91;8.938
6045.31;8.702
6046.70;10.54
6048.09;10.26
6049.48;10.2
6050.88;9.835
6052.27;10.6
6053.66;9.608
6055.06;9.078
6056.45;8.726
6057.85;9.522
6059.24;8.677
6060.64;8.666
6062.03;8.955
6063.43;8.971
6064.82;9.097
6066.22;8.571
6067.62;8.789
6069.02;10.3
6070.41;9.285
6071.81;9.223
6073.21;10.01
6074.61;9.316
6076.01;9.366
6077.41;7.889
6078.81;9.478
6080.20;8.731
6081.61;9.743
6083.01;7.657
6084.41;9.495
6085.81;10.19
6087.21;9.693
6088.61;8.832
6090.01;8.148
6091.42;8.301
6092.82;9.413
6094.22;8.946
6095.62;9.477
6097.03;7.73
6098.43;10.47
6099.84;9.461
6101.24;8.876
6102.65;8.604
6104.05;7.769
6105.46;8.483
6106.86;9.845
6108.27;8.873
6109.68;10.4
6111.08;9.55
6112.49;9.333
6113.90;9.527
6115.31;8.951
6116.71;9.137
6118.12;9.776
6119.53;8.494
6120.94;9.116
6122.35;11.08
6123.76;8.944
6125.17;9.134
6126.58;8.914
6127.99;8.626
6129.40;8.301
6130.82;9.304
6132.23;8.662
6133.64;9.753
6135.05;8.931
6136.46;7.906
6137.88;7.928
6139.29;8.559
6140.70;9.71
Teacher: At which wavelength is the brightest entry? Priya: 6069.02 angstroms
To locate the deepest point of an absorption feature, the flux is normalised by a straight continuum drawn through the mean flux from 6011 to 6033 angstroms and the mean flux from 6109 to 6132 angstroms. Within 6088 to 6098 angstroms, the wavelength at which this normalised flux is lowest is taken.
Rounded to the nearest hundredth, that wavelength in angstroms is 6097.03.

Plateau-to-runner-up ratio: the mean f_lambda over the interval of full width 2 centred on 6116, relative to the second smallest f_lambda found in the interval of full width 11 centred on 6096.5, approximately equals 1.09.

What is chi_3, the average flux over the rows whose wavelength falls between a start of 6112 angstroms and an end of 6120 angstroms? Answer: 9.2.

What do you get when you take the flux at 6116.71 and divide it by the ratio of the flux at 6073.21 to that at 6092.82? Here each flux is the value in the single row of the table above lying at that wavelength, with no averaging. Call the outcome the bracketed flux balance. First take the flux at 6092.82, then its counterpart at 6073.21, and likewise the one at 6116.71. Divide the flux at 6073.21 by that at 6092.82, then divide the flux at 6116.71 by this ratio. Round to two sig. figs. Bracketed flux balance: 8.6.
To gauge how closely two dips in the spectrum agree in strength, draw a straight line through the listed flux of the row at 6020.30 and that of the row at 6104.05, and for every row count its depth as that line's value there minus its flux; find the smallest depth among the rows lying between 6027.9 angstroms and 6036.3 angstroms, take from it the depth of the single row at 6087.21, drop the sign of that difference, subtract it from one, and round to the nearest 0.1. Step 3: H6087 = -0.1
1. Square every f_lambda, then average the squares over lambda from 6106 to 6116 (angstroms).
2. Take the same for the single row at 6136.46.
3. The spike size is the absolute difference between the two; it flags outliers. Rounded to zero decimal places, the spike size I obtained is 28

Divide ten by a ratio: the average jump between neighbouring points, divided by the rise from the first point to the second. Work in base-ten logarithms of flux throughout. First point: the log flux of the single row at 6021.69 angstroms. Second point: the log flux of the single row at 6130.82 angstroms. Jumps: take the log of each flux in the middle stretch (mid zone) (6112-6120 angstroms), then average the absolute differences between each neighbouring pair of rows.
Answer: 11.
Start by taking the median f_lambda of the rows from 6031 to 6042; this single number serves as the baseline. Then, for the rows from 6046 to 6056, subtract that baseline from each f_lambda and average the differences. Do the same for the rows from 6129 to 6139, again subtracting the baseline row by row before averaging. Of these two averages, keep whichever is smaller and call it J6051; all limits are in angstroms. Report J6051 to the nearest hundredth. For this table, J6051 -0.74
